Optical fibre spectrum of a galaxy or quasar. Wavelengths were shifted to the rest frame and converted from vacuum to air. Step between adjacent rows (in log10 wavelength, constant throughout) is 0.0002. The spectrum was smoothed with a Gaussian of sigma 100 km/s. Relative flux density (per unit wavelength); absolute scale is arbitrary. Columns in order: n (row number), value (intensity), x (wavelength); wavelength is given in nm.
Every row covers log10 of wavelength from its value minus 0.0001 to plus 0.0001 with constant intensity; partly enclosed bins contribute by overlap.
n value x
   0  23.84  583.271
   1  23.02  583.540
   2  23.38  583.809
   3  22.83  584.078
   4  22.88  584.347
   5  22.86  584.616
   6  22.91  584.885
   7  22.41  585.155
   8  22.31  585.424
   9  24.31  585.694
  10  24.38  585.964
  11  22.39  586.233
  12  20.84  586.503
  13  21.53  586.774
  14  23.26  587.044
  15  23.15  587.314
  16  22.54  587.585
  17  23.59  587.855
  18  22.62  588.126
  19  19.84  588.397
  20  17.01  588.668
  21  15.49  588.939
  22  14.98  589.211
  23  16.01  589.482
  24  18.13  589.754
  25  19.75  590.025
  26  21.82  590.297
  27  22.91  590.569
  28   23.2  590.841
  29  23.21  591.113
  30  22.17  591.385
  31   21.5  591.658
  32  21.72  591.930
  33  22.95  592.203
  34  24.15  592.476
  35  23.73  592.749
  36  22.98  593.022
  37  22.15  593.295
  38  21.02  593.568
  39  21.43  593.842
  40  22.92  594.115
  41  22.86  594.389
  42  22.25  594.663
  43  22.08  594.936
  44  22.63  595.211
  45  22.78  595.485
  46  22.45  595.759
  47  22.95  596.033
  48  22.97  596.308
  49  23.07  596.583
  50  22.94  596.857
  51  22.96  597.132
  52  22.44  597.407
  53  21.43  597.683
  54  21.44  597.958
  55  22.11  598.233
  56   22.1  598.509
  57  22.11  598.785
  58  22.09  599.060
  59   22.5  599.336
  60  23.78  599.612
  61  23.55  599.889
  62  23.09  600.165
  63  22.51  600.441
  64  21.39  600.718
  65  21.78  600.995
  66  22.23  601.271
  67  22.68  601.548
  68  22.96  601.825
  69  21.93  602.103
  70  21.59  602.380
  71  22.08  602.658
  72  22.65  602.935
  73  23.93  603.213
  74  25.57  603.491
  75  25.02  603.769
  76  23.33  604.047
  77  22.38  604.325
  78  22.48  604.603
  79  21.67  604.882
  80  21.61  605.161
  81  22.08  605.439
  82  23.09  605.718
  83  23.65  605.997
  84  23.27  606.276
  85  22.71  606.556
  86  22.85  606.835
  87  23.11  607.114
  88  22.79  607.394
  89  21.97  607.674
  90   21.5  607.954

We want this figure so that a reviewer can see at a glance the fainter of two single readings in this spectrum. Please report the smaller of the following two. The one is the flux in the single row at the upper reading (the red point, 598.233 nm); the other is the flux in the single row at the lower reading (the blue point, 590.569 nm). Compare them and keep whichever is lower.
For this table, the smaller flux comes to 22.1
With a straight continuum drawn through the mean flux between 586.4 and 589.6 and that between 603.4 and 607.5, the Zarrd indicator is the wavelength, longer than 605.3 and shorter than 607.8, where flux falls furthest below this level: 607.674 nm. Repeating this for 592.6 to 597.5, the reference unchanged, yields 593.568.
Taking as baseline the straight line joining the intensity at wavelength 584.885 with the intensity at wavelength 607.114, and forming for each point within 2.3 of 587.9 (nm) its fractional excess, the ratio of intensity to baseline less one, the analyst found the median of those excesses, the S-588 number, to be -0.061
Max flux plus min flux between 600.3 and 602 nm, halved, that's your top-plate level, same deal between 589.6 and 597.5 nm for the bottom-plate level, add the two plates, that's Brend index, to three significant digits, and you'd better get 43.3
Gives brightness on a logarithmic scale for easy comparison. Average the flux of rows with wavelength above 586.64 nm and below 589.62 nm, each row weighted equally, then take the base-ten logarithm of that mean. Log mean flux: 1.30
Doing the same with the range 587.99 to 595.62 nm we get 1.33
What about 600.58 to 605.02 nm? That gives 1.36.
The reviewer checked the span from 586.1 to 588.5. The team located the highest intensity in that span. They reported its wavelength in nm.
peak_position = 587.855 nm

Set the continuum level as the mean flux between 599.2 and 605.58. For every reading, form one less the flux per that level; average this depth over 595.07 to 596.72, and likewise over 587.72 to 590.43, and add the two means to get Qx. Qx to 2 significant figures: 0.16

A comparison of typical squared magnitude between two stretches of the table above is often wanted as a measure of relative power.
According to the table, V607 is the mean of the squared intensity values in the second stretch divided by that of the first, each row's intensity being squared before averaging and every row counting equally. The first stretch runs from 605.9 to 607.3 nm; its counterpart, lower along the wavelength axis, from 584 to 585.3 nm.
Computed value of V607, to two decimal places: 0.97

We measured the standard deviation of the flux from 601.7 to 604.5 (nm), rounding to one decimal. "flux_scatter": 1.3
